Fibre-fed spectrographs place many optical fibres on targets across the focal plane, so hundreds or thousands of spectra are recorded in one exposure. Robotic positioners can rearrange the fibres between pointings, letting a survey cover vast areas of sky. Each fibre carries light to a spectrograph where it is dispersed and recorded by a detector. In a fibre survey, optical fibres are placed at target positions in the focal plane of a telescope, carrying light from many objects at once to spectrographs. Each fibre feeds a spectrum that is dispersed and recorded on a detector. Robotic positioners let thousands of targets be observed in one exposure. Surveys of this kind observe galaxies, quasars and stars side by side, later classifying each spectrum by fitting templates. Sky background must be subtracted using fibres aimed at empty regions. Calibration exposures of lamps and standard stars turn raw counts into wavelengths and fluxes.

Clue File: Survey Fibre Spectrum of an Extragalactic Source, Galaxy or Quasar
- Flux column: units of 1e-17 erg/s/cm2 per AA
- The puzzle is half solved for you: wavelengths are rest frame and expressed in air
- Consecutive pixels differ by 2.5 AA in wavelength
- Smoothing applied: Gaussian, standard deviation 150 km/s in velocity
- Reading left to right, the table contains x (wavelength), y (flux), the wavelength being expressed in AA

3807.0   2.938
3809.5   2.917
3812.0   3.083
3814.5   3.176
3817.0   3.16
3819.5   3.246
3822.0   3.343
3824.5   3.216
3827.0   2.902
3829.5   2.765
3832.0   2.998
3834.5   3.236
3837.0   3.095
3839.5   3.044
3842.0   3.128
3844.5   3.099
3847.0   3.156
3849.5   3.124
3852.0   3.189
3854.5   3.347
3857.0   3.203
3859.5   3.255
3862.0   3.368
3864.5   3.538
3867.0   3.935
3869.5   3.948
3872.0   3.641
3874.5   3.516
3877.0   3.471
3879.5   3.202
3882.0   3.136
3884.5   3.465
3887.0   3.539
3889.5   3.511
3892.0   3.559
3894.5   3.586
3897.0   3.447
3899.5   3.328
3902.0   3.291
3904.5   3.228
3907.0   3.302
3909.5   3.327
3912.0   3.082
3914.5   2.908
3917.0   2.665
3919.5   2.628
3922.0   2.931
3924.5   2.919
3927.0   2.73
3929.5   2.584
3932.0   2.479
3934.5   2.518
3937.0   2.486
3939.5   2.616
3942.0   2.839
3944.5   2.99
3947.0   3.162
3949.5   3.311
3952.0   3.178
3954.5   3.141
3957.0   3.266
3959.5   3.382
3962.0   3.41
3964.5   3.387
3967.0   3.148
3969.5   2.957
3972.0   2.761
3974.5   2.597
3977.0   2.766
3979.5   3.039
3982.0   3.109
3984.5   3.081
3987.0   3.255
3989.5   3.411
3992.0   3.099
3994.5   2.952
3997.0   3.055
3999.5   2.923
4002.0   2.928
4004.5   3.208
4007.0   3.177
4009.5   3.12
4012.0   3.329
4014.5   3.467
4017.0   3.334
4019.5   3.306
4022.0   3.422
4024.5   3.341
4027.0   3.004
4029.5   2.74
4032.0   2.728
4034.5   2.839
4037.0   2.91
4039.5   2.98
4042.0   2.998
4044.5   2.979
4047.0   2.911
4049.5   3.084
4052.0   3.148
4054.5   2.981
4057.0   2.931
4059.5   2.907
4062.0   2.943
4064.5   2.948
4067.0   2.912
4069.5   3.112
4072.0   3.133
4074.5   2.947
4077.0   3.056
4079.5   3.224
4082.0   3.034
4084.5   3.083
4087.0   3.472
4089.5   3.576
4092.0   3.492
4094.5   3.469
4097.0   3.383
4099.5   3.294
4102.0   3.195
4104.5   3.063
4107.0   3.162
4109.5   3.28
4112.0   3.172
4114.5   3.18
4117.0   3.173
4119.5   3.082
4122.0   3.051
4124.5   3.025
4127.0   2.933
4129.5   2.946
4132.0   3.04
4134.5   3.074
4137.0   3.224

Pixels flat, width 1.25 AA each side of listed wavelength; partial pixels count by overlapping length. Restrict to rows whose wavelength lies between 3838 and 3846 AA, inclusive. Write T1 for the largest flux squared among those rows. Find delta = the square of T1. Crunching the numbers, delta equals 96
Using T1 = 9.8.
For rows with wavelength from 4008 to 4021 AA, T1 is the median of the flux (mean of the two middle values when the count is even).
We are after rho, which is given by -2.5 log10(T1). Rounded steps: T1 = 3.3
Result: -1.31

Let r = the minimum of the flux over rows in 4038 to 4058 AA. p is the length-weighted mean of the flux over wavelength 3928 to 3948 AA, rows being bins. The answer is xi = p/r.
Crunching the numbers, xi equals 0.93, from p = 2.7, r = 2.911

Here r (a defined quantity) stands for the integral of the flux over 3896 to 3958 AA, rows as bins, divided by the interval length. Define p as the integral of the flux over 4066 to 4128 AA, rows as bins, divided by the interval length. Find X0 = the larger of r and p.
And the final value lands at 3.18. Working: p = 3.18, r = 2.97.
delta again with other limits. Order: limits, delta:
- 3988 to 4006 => 135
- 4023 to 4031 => 125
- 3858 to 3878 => 243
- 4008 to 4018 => 144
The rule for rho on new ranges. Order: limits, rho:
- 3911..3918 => -1.16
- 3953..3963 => -1.30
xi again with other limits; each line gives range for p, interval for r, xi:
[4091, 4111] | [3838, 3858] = 1.08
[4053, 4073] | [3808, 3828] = 1.03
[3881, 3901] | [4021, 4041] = 1.26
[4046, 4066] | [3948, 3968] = 0.95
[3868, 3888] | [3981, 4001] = 1.20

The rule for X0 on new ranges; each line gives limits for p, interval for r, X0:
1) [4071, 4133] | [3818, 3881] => 3.28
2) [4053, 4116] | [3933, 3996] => 3.16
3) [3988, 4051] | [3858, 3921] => 3.35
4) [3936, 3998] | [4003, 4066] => 3.07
